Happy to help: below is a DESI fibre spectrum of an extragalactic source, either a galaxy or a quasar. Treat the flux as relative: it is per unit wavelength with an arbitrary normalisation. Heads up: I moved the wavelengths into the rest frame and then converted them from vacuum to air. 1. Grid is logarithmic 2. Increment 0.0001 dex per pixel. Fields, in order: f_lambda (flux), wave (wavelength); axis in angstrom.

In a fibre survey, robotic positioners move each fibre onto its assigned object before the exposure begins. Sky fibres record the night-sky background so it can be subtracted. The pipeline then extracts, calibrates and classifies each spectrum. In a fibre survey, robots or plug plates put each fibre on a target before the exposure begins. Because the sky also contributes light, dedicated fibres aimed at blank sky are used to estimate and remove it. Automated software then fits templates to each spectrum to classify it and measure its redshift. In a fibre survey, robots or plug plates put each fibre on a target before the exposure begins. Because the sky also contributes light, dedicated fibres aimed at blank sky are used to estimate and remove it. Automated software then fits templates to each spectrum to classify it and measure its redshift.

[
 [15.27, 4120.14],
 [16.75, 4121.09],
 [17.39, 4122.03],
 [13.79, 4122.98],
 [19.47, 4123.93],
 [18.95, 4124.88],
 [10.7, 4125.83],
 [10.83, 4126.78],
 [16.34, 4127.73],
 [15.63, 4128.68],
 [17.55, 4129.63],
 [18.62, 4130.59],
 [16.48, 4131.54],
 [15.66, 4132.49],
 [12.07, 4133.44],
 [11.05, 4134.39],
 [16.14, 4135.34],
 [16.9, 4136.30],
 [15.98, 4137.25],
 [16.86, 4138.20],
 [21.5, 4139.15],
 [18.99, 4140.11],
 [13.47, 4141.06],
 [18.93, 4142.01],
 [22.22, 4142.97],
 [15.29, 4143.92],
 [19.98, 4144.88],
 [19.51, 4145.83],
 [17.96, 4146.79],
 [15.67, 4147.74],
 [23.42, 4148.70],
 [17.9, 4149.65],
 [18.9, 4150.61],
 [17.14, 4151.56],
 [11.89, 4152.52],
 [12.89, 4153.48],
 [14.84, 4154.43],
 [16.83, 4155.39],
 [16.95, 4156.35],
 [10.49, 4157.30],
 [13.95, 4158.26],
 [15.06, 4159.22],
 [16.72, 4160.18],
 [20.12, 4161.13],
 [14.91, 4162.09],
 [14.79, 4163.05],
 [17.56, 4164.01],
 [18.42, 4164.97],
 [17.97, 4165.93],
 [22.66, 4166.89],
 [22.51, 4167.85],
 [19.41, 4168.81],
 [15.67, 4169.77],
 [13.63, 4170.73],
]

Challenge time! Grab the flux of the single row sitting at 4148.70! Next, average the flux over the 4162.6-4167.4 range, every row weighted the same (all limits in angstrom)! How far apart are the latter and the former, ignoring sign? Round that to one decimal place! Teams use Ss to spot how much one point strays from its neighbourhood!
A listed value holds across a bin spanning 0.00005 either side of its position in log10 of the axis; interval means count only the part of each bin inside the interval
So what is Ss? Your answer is 5.1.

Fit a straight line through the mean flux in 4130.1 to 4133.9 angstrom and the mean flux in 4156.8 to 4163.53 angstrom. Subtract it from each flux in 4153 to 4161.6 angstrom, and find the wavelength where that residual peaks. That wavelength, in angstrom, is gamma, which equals 4161.13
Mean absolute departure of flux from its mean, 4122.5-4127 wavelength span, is 3.6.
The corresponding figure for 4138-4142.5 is 2.2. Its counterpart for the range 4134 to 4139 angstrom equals 1.7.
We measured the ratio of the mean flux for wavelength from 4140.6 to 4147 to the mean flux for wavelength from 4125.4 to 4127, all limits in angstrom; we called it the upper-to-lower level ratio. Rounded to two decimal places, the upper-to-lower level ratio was 1.69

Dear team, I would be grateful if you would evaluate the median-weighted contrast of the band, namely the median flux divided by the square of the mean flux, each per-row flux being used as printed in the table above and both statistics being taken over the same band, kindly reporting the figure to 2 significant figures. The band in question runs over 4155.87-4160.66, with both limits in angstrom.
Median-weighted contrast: 0.070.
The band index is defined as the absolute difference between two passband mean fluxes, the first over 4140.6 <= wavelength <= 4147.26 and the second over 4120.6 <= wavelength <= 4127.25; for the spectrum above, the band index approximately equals 2.8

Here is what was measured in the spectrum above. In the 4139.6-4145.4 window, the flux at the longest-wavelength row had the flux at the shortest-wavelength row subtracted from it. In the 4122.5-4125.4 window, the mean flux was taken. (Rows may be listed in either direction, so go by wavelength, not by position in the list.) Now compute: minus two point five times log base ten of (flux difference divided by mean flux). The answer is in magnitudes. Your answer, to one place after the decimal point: 3.1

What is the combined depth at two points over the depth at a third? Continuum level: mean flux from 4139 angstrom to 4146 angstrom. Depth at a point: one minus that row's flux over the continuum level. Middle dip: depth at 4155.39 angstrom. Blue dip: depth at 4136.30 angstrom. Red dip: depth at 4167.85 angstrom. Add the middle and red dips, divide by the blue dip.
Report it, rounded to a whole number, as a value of -1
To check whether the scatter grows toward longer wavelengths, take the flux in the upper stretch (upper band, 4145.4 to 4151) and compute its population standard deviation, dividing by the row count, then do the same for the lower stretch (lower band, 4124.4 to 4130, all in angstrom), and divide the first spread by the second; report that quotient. 0.7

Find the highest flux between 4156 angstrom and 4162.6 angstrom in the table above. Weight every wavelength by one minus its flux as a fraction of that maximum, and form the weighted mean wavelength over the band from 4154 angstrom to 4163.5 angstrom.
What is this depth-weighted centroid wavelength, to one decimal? 4158.5 angstrom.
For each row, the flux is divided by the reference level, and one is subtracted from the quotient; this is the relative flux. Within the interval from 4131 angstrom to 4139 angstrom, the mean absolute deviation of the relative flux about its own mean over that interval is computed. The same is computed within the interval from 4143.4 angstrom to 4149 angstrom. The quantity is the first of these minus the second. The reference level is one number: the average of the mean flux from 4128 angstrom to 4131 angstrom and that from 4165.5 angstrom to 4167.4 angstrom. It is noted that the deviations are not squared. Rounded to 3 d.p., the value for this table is -0.029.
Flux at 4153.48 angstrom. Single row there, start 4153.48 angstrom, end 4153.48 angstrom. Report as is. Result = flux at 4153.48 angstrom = 12.89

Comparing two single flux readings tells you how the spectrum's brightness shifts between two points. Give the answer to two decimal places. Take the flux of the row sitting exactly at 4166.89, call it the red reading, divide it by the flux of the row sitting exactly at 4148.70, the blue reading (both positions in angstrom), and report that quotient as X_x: 0.97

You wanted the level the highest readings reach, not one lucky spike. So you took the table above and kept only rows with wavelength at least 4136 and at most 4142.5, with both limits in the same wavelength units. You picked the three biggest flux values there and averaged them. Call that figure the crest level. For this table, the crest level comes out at 19.8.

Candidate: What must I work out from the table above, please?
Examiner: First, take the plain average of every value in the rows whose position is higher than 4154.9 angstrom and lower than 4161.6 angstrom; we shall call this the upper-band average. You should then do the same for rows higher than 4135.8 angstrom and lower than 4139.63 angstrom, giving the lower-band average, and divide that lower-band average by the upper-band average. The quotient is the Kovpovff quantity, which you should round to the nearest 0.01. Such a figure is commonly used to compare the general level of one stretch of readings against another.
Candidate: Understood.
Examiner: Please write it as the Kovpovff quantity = 1.13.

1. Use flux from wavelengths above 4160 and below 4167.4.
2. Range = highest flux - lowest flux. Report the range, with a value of 7.9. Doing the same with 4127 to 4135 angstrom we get 7.6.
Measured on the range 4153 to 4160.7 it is 6.5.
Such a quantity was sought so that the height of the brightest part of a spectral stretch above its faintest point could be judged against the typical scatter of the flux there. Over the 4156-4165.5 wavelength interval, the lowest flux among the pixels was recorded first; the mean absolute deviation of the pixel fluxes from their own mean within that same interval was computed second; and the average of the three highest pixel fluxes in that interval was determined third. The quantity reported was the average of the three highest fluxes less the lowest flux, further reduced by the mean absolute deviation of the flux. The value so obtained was 6.15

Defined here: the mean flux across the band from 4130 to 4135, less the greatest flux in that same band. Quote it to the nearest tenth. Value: -3.8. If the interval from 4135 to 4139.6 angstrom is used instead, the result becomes -4.0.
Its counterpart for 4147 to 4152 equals -4.8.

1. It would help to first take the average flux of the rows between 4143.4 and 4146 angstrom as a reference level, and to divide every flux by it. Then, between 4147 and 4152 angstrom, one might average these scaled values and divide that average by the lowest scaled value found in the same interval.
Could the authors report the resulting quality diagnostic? 1.19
